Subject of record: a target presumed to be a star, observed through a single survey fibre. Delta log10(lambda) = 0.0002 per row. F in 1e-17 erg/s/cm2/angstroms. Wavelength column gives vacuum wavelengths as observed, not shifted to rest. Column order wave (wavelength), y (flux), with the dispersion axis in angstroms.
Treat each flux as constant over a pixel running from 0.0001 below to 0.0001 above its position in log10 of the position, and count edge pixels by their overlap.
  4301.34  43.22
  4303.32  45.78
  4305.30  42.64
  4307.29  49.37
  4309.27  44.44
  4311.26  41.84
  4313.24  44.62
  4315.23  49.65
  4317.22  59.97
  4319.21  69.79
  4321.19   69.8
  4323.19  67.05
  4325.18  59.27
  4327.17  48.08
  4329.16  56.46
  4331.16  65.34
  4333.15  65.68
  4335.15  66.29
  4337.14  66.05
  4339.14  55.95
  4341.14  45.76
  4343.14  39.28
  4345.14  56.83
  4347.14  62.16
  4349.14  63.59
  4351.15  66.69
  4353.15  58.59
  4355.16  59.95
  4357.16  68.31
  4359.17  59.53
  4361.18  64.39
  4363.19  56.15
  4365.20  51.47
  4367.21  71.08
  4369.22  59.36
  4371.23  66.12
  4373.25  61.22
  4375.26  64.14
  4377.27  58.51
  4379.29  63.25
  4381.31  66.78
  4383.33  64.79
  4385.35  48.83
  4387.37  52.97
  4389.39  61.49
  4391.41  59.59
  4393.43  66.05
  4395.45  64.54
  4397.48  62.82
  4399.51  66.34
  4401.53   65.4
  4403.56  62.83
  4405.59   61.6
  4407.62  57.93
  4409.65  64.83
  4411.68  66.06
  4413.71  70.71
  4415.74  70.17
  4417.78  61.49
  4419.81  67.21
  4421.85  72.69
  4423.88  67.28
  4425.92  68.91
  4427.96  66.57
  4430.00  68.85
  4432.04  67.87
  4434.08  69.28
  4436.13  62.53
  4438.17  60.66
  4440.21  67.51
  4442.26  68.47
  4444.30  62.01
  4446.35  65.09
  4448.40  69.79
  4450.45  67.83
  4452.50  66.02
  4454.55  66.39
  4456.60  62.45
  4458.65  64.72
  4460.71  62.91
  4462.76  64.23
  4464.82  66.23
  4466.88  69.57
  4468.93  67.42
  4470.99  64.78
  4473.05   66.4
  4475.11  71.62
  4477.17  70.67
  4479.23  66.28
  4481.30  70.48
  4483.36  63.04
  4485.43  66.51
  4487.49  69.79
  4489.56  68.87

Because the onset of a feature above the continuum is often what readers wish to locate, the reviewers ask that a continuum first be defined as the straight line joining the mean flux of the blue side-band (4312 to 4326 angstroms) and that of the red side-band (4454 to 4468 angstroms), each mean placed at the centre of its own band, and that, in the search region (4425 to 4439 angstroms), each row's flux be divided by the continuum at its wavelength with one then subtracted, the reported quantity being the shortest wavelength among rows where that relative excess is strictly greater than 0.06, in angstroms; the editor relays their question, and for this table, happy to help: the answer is 4425.92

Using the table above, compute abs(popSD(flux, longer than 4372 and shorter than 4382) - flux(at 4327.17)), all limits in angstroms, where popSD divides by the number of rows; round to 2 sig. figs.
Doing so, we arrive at 45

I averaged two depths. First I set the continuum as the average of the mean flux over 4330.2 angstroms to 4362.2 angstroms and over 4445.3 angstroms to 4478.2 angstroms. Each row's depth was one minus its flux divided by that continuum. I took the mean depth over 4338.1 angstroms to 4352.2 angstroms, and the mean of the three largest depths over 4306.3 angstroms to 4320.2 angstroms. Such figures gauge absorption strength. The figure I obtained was 0.22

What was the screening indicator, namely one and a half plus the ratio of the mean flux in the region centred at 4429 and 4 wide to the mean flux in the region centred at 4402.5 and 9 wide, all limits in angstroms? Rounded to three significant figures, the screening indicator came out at 2.56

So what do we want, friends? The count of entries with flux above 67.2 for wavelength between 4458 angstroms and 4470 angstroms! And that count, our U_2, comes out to 2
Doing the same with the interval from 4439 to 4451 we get 4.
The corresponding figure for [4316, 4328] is 2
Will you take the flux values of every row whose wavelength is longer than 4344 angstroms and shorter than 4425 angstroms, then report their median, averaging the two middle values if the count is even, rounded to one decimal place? 63.4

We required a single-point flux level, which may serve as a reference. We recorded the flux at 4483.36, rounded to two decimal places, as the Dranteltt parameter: 63.04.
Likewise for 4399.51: 66.34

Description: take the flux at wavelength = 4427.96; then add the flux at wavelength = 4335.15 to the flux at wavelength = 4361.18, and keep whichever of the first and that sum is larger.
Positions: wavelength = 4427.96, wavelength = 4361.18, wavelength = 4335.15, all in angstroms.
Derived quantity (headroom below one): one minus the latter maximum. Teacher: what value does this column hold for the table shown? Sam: -130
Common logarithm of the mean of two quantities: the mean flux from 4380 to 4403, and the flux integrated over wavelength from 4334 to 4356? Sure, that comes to 2.83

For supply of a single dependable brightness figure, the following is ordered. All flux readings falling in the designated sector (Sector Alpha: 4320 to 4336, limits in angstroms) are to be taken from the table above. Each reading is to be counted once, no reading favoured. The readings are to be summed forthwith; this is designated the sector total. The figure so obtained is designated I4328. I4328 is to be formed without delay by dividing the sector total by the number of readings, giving 62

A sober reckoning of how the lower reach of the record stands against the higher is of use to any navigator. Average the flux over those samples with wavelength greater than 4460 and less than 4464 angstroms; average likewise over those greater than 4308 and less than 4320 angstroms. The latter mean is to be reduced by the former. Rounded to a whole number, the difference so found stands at -12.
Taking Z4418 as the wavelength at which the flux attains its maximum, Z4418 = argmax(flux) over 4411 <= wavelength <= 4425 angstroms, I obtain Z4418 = 4421.85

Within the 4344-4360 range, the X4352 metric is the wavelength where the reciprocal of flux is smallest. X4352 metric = 4357.16 angstroms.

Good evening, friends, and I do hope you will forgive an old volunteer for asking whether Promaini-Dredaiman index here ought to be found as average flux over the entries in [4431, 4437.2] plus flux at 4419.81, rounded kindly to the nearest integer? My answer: 134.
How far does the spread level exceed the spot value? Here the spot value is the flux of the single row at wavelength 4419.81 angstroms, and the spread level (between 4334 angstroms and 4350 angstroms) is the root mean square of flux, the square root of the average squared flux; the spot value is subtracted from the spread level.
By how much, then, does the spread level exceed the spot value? -9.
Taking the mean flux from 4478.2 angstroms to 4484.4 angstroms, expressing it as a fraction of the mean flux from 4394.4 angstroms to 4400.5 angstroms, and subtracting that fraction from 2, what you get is 0.97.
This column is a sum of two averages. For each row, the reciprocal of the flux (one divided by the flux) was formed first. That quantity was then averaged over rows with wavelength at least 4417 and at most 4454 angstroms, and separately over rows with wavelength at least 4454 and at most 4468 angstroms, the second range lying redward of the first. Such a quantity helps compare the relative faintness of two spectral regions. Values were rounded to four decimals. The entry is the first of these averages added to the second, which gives 0.0304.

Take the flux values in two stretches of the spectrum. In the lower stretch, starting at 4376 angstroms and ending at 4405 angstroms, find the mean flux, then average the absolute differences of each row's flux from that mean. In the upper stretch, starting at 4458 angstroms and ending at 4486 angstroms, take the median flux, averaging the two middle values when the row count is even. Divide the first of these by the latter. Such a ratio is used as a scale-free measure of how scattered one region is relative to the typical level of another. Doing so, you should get 0.059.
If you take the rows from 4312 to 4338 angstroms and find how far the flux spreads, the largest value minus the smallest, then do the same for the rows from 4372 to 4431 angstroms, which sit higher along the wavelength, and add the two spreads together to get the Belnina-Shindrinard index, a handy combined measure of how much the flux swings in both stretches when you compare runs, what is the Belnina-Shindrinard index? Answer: 49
